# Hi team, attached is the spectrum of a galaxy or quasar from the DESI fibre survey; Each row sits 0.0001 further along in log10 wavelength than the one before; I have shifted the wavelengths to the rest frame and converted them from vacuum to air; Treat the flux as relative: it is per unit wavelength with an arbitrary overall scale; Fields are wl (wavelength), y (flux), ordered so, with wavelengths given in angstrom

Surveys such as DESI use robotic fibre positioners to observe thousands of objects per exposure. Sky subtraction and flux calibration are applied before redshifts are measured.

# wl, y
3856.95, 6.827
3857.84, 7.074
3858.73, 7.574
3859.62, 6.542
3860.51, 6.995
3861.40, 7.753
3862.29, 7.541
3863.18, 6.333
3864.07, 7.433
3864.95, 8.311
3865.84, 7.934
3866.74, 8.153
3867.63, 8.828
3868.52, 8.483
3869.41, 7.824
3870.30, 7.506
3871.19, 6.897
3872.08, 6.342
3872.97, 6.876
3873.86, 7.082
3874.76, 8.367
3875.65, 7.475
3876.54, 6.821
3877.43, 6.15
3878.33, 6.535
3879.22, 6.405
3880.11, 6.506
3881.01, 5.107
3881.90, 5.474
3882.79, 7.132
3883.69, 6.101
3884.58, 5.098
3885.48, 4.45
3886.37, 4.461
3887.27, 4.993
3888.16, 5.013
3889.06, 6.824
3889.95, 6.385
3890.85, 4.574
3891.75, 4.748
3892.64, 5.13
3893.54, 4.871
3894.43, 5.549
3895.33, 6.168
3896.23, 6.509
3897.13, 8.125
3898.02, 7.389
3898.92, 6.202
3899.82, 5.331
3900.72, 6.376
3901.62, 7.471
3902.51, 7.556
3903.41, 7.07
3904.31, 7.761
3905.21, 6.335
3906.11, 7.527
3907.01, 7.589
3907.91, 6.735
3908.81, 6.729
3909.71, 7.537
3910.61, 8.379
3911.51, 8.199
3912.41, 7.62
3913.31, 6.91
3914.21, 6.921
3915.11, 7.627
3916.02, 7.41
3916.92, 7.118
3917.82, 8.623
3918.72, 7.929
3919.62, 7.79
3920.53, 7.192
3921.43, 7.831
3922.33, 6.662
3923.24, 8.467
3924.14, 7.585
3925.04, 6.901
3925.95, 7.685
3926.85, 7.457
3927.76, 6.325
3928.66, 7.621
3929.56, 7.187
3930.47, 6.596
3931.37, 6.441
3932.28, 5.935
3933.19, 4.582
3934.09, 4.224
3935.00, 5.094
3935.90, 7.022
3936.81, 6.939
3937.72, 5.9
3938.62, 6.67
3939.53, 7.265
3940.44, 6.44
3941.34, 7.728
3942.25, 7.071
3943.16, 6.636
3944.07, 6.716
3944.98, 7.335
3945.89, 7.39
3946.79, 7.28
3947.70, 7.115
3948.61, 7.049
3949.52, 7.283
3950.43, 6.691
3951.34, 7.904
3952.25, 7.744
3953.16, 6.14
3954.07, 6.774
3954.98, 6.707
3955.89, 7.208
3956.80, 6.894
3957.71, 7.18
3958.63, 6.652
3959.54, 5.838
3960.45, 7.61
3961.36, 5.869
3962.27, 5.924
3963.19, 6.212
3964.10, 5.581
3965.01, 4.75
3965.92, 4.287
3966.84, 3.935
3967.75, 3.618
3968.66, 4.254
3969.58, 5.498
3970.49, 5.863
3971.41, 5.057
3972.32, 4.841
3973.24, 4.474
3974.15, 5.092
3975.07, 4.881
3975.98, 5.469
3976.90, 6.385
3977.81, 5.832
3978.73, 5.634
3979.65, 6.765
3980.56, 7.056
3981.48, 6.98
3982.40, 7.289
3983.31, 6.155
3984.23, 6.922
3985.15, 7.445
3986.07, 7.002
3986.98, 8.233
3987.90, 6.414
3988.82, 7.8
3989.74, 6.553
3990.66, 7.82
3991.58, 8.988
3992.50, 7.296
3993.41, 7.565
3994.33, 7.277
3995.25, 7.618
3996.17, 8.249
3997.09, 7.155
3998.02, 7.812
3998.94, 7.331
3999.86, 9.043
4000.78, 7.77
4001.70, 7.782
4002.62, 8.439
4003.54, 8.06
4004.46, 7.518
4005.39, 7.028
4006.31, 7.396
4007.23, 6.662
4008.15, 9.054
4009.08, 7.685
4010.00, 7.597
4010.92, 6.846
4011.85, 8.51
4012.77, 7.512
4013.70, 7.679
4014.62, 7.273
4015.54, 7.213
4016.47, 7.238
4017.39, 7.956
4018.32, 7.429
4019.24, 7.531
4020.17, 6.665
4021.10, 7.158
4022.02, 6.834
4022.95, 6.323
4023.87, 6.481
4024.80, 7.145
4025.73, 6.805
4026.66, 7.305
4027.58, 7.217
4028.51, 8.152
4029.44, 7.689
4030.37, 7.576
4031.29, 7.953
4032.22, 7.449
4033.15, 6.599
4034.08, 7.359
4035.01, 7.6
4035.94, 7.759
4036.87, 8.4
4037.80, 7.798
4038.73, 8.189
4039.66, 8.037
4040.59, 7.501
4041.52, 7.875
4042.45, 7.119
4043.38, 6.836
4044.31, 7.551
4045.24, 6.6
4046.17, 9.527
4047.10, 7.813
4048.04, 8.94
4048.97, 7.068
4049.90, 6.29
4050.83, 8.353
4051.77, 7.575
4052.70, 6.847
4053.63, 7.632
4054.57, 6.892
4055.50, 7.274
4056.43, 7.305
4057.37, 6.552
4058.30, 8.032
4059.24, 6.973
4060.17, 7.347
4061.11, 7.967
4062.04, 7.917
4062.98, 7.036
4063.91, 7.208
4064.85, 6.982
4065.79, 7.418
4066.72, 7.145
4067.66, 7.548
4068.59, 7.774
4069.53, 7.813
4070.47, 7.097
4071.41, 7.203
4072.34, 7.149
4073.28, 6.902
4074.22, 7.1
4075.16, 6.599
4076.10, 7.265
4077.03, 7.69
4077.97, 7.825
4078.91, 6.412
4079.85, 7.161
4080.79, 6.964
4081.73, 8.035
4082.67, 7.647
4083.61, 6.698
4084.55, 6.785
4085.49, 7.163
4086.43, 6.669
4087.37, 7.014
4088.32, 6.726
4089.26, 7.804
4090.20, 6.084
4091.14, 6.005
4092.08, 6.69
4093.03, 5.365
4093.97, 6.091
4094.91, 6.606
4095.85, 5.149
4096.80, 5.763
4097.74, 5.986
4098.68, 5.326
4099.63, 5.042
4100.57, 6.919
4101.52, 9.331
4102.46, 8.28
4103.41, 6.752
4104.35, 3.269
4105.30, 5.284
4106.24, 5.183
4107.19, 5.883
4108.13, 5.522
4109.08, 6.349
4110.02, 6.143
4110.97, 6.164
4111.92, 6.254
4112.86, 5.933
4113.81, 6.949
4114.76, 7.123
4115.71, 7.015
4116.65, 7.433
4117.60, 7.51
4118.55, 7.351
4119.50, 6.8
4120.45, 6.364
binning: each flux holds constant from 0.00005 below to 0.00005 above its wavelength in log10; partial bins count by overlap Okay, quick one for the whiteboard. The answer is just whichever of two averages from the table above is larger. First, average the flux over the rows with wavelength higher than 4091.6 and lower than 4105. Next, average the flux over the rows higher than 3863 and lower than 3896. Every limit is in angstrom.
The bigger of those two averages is 6.4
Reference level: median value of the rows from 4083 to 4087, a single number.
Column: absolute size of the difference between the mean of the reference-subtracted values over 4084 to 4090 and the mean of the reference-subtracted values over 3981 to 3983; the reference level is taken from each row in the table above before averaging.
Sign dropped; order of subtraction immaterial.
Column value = 0.1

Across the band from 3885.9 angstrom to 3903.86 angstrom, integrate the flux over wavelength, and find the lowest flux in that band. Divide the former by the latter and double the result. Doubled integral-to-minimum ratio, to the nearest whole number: 49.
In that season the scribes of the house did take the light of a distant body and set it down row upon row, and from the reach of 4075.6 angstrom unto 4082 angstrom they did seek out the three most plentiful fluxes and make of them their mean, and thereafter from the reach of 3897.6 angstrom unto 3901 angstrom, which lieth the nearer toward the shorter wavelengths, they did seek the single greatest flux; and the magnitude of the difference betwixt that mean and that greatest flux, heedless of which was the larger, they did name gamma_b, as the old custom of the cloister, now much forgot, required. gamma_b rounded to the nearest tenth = 0.5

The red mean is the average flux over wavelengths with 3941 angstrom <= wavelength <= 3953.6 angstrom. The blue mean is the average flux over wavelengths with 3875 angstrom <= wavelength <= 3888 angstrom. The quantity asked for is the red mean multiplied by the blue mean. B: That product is 42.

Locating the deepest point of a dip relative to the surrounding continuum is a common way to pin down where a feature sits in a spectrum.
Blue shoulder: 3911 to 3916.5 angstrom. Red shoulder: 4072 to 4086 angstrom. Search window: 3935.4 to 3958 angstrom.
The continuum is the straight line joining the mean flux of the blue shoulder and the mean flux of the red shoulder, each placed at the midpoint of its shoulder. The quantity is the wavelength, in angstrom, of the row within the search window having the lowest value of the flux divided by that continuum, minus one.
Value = 3937.72 angstrom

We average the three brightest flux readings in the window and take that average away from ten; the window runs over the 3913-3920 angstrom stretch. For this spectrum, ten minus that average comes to 1.9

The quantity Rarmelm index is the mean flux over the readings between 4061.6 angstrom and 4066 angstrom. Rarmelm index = 7.3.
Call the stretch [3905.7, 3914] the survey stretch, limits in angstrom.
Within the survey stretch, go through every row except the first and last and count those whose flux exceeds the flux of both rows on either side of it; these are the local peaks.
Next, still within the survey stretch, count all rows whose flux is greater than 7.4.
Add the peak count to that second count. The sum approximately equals 8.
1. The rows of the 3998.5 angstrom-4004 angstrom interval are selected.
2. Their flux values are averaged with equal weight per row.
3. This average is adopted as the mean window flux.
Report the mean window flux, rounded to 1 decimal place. 8.1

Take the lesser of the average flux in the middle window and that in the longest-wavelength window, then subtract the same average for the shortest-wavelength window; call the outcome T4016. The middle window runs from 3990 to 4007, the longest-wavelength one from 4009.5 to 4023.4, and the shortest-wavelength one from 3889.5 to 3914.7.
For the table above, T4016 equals 0.6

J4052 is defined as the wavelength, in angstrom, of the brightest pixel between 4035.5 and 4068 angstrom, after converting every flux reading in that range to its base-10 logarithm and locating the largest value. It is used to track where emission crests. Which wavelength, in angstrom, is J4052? 4046.17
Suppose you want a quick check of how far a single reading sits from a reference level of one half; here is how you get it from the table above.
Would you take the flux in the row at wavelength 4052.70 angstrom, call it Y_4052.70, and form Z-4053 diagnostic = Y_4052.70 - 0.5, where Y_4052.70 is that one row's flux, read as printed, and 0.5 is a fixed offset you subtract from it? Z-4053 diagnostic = 6.35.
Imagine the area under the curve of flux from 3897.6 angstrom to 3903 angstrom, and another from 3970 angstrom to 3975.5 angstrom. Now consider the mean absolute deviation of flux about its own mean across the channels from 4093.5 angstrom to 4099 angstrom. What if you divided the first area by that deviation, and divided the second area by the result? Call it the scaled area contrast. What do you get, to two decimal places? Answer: 0.31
